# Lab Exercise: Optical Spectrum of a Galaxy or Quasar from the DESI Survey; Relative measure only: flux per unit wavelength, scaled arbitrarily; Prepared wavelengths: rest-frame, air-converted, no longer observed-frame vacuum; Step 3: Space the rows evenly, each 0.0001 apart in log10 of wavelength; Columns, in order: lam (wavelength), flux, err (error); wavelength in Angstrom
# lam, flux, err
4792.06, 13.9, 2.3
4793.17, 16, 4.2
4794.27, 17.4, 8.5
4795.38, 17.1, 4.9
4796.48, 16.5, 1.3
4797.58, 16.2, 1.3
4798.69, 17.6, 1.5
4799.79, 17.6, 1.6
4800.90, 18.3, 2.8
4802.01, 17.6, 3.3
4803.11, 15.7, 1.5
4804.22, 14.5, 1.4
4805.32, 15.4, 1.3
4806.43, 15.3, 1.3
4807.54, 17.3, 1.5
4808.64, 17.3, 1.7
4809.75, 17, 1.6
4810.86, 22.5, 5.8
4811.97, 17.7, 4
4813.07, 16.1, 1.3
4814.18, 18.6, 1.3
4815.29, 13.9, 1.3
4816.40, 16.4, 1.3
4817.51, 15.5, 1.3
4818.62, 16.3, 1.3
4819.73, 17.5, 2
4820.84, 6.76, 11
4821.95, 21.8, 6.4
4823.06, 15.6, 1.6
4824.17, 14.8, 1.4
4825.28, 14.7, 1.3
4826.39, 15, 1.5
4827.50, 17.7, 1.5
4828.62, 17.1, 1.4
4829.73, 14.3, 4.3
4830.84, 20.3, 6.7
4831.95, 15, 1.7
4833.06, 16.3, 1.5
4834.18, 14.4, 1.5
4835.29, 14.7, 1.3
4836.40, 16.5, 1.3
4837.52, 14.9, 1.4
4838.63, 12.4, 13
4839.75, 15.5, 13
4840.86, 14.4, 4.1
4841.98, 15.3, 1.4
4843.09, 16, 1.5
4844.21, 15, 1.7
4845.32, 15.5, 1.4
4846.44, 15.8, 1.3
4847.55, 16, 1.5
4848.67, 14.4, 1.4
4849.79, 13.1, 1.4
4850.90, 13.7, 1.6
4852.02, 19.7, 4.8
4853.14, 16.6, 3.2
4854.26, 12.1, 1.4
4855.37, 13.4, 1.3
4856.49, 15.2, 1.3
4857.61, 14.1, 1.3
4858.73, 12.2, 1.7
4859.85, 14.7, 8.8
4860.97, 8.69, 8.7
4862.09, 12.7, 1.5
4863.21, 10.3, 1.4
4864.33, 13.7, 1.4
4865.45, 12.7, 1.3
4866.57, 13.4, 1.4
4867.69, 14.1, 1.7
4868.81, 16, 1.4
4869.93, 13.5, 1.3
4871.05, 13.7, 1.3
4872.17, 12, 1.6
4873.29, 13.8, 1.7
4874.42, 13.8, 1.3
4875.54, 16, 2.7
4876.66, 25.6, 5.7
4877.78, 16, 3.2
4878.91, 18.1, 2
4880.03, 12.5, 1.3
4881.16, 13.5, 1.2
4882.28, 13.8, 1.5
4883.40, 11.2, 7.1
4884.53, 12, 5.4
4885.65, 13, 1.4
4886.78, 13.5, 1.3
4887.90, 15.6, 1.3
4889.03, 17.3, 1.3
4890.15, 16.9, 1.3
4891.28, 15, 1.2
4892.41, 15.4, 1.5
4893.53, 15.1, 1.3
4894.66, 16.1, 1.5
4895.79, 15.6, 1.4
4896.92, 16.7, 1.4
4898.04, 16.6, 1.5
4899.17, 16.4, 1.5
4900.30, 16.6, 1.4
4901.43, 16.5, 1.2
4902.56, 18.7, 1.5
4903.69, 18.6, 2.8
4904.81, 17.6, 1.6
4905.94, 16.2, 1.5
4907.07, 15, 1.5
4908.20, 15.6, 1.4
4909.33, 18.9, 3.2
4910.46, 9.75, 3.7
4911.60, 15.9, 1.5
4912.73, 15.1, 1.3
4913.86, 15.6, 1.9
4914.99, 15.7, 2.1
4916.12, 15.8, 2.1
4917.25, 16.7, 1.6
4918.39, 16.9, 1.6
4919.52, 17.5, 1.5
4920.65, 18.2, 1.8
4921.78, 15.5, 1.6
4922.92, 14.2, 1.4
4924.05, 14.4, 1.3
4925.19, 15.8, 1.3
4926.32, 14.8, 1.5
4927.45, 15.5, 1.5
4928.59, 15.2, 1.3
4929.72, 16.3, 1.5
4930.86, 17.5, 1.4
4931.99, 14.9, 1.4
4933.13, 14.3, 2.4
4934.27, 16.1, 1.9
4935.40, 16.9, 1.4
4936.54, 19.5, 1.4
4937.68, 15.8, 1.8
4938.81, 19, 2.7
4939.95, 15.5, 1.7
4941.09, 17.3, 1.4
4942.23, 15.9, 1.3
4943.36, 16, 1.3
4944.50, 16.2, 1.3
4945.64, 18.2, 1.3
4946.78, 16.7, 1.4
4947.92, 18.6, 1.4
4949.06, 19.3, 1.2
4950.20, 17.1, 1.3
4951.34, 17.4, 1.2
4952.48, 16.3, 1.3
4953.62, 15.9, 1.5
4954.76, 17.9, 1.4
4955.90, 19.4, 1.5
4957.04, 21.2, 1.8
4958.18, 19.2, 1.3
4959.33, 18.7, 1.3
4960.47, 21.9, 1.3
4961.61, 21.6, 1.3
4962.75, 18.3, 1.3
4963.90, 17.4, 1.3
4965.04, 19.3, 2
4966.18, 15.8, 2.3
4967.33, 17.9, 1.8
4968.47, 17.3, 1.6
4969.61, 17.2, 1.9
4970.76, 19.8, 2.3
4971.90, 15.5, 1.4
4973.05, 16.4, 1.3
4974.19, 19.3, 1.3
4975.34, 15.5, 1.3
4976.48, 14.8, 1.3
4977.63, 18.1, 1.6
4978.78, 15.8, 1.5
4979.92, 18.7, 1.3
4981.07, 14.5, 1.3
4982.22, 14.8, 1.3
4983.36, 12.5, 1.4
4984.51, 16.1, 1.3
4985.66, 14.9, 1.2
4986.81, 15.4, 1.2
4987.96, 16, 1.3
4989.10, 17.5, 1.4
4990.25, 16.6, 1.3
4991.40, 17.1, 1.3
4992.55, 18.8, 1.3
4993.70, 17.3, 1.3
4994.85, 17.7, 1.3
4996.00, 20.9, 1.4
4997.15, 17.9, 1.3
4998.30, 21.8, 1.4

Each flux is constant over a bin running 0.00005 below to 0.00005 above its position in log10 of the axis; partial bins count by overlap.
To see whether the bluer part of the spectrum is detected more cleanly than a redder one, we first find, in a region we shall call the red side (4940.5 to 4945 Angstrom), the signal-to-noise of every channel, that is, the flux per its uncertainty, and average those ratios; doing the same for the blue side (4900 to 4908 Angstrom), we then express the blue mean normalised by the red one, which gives 0.89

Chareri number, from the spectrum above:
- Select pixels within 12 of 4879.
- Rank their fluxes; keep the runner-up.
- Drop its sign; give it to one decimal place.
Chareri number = 18.1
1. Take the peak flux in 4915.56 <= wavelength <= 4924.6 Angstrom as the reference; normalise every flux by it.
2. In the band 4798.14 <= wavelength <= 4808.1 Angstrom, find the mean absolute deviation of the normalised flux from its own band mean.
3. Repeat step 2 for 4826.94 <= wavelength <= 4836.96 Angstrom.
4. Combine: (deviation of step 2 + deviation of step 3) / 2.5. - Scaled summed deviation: 0.059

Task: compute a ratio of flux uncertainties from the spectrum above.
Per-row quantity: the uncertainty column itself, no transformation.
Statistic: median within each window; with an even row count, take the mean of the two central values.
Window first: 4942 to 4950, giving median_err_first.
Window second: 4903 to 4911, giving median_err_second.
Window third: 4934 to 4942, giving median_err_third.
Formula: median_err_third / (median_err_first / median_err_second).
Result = 2.1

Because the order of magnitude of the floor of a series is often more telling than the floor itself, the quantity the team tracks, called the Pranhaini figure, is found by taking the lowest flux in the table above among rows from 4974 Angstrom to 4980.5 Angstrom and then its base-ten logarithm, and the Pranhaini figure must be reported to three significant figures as 1.17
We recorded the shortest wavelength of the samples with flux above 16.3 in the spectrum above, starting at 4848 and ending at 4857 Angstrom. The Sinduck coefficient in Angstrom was 4852.02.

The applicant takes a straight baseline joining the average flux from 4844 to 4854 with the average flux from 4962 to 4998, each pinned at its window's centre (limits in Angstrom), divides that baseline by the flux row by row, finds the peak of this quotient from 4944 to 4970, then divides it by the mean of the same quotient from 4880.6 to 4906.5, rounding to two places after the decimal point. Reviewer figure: 1.02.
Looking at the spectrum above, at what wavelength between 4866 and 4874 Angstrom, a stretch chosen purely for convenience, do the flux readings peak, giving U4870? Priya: 4868.81 Angstrom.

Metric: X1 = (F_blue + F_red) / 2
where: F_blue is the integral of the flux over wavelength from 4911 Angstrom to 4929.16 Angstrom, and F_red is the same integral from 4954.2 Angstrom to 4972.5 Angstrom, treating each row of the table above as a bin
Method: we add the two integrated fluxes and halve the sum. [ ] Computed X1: 314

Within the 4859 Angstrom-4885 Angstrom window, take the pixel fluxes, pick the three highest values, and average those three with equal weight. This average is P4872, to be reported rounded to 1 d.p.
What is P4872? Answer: 19.9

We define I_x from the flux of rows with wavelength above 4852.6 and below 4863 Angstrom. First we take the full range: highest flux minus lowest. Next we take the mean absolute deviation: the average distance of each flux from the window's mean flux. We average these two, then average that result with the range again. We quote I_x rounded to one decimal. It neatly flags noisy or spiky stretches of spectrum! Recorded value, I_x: 6.3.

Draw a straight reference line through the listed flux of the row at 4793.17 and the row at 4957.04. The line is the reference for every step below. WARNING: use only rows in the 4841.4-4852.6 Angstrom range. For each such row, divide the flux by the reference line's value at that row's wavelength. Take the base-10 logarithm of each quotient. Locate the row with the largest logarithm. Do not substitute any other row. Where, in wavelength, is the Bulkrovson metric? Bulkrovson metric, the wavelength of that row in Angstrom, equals 4852.02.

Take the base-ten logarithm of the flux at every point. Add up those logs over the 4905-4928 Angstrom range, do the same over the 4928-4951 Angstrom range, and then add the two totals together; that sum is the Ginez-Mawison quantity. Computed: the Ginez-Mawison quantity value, 48.3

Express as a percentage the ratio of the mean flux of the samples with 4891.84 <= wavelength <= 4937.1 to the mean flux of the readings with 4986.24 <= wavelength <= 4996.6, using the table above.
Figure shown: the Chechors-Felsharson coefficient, 92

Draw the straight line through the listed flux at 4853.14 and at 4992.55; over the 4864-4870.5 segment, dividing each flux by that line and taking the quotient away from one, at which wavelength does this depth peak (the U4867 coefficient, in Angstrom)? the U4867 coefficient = 4865.45 Angstrom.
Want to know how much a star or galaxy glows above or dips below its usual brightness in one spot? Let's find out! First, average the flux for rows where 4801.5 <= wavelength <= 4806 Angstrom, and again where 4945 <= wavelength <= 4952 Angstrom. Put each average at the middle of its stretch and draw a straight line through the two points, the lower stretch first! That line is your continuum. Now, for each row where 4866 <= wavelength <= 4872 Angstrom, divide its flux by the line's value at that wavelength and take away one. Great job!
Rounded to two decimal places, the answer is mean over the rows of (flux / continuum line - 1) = -0.16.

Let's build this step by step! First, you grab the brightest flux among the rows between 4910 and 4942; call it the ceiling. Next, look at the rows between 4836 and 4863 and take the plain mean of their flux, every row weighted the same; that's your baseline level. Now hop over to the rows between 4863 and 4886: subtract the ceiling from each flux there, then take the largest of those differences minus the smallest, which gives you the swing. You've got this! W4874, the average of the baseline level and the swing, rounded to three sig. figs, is 14.9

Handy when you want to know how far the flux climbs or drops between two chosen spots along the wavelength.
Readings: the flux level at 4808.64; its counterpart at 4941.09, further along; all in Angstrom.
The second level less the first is 0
